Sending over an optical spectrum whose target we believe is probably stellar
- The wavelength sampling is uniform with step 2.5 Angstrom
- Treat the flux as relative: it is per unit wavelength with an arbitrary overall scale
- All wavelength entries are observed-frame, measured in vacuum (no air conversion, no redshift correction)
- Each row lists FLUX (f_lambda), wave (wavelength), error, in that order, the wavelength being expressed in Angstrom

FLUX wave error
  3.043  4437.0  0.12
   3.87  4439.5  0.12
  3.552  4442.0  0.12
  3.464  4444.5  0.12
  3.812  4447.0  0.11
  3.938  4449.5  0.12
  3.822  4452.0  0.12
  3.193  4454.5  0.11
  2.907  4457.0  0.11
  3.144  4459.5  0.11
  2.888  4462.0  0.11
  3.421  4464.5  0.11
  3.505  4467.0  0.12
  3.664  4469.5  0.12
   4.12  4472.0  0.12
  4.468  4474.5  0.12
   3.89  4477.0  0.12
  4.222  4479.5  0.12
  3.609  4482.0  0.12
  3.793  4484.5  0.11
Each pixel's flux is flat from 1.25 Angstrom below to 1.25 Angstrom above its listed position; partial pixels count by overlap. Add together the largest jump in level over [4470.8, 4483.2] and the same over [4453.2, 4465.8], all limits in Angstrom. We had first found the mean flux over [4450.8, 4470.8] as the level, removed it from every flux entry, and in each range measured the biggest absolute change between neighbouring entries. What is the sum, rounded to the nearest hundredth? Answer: 1.15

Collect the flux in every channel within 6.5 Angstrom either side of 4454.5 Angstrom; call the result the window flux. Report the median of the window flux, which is 3.2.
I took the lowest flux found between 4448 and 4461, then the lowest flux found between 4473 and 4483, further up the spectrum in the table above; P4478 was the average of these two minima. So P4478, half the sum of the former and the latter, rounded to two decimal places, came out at 3.26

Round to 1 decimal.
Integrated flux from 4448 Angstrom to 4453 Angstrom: 19.4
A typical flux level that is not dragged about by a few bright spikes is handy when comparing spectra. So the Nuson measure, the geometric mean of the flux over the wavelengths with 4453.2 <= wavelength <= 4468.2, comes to 3.2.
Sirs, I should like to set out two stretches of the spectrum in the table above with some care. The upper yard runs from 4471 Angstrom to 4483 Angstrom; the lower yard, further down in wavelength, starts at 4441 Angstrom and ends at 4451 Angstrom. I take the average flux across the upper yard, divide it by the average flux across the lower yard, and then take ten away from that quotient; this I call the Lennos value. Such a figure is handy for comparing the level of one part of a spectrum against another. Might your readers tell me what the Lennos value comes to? -8.90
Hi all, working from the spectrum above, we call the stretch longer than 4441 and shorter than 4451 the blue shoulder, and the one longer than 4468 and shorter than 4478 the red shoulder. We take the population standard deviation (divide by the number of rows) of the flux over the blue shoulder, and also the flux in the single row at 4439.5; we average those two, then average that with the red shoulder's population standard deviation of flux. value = 1.16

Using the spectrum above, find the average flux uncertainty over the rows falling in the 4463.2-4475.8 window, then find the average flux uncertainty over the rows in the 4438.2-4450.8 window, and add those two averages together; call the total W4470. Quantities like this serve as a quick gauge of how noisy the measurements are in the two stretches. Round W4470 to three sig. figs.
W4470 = 0.236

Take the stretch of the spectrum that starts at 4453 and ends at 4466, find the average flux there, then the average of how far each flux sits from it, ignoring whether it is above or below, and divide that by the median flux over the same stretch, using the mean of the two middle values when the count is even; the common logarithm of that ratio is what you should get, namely -1.27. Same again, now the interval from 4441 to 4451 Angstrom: -1.30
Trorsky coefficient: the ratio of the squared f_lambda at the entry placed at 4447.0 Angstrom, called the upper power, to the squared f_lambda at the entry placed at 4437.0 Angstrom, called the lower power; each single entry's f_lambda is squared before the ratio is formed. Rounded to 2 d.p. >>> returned 1.57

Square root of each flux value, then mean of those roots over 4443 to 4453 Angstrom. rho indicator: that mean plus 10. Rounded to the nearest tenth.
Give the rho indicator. 11.9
